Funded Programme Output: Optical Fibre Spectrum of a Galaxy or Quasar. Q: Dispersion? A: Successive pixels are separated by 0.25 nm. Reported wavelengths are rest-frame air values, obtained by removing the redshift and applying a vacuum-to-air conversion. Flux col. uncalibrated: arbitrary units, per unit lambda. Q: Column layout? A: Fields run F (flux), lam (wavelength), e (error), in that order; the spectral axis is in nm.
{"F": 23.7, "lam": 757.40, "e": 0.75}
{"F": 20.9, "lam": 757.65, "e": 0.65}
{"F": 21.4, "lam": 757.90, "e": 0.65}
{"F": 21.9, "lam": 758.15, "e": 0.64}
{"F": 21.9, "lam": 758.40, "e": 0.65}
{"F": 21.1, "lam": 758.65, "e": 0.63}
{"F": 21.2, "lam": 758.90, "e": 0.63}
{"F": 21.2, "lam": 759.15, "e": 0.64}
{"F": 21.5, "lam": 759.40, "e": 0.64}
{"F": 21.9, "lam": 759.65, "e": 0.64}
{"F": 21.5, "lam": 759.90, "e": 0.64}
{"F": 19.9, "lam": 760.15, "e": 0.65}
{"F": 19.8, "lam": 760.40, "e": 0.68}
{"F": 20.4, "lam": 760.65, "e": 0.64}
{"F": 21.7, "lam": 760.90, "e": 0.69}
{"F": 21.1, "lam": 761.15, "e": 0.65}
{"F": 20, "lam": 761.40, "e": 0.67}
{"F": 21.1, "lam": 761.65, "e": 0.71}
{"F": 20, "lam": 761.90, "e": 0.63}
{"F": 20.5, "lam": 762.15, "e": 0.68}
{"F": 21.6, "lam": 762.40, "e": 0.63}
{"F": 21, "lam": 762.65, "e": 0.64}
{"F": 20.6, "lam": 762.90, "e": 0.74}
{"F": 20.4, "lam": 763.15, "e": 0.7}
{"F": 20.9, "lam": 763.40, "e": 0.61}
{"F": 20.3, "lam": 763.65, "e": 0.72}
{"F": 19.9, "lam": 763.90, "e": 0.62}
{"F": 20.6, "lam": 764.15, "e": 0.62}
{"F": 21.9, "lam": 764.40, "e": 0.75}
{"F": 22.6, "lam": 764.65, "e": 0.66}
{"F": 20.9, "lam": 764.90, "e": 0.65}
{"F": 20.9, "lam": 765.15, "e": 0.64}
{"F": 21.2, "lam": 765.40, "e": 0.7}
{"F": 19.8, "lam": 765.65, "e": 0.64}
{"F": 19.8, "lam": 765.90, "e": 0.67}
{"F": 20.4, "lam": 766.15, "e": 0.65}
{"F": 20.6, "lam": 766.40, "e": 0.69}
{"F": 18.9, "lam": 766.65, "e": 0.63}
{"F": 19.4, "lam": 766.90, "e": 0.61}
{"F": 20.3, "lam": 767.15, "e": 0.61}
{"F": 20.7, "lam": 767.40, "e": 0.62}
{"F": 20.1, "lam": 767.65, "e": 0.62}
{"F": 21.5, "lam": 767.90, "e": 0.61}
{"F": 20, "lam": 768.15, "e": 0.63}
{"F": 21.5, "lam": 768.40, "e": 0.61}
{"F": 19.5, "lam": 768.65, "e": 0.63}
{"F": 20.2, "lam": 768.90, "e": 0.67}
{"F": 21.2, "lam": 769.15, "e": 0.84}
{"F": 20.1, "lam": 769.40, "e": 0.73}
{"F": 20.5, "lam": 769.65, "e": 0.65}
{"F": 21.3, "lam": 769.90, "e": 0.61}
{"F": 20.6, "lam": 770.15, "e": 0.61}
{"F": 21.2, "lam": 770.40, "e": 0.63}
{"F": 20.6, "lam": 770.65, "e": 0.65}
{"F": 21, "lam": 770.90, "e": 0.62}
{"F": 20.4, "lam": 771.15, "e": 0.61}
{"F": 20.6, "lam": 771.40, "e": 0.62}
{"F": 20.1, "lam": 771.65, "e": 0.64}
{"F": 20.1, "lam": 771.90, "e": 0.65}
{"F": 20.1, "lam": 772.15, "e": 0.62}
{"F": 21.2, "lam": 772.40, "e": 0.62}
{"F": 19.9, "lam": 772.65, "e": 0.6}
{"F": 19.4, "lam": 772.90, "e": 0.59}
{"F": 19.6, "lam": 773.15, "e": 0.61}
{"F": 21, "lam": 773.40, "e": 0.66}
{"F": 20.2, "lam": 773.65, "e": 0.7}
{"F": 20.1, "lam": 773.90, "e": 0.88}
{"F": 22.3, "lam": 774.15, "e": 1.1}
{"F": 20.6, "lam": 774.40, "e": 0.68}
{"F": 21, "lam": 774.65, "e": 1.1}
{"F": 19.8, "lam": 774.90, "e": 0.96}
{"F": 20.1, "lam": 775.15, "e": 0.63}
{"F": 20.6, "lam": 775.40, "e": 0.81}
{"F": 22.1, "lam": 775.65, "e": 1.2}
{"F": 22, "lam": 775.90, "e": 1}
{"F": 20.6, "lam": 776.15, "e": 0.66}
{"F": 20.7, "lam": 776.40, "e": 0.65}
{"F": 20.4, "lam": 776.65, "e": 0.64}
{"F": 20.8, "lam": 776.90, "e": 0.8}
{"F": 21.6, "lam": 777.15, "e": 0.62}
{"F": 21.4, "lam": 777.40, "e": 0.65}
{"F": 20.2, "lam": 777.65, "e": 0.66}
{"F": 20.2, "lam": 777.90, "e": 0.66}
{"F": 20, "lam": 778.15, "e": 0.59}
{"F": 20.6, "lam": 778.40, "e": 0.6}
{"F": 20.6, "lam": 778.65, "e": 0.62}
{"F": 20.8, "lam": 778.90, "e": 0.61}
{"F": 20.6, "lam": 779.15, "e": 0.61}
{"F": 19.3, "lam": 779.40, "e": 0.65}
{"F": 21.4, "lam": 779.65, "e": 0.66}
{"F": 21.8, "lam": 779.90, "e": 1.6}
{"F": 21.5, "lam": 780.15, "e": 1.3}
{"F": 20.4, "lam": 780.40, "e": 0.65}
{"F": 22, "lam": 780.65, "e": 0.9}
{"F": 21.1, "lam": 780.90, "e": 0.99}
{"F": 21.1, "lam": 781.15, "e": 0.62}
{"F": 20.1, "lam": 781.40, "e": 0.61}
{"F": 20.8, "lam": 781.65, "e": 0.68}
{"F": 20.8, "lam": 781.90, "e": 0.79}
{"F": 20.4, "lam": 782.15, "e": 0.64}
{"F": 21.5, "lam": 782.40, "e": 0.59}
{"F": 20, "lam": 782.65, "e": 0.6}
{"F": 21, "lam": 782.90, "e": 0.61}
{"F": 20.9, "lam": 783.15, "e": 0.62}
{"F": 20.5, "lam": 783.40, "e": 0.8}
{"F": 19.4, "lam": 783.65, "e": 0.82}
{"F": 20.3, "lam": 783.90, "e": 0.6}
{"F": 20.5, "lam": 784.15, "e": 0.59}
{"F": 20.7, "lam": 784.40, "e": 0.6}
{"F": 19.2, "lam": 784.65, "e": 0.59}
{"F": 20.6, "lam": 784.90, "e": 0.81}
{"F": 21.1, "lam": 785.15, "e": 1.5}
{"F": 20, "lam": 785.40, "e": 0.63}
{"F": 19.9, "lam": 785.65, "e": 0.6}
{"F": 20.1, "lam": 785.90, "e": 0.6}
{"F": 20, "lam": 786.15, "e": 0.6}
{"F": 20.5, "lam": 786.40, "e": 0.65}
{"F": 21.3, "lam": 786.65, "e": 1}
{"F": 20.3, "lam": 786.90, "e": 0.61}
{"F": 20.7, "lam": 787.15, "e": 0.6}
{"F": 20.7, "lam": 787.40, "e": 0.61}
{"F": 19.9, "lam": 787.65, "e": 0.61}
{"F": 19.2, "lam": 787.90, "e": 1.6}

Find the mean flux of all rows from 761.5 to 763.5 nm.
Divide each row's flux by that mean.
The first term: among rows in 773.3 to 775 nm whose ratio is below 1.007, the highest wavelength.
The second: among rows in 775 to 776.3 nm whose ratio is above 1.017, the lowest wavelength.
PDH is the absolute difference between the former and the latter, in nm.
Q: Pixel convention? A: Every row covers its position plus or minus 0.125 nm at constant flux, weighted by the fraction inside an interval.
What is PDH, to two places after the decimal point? 0.75 nm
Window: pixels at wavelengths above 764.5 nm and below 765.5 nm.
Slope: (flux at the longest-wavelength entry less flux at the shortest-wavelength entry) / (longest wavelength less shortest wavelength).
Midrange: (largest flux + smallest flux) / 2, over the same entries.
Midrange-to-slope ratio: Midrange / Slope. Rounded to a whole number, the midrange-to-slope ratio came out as -12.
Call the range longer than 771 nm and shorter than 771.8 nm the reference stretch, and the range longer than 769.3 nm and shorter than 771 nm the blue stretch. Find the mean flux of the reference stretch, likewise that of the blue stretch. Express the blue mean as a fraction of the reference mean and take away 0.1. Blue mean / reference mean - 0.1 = 0.919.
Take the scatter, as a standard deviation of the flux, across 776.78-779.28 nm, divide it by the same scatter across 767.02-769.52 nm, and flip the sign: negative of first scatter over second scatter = -0.74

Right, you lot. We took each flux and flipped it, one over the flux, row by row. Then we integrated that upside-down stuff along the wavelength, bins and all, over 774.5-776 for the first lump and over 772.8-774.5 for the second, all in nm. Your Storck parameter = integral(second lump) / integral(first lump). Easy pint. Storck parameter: 1.2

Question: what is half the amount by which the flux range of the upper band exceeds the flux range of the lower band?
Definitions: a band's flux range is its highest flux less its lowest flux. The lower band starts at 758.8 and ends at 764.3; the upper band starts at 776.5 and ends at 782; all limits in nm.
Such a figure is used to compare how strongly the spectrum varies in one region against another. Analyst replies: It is 0.3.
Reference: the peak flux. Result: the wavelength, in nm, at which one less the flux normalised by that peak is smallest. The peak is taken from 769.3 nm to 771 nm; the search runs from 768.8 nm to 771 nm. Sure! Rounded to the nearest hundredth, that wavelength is 769.90 nm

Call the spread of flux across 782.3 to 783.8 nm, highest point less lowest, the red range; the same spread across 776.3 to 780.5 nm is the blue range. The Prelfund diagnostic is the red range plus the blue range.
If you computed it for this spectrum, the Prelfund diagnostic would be 4.60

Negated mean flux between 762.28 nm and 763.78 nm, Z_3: -20.8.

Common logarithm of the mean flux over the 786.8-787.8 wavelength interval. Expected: 1.31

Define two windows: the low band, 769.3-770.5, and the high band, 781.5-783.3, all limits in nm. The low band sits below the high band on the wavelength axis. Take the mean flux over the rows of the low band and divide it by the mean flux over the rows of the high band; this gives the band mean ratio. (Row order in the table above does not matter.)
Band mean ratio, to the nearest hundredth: 1.00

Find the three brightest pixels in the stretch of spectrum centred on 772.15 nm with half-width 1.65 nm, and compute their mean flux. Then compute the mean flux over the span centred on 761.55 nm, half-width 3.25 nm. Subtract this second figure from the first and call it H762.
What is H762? 0.12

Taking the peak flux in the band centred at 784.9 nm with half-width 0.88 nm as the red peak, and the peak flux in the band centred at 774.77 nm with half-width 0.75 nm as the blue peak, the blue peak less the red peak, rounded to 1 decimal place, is 1.2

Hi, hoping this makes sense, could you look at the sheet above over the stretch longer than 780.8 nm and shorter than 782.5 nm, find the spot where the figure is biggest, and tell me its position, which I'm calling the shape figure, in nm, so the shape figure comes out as 782.40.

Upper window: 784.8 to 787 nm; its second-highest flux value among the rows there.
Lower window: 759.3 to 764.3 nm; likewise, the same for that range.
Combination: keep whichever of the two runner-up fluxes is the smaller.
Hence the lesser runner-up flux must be 21.1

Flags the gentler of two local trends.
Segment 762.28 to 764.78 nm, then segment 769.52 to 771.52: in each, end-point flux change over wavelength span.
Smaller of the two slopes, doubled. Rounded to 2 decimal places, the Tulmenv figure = 0.11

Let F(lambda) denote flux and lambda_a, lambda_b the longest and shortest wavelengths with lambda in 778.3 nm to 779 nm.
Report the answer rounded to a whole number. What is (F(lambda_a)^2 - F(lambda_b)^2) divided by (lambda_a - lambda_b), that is 17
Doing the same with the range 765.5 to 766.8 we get -35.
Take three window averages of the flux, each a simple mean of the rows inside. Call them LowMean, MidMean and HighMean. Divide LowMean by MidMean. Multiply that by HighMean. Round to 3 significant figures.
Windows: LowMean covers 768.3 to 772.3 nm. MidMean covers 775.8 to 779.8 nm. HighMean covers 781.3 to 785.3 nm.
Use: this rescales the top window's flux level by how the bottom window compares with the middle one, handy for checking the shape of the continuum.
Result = 20.4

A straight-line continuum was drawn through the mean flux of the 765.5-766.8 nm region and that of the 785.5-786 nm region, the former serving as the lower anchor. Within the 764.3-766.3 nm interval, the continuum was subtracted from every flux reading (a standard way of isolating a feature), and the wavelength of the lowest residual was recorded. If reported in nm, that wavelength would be 765.90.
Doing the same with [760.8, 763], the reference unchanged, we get 761.90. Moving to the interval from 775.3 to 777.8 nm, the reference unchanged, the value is 777.65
